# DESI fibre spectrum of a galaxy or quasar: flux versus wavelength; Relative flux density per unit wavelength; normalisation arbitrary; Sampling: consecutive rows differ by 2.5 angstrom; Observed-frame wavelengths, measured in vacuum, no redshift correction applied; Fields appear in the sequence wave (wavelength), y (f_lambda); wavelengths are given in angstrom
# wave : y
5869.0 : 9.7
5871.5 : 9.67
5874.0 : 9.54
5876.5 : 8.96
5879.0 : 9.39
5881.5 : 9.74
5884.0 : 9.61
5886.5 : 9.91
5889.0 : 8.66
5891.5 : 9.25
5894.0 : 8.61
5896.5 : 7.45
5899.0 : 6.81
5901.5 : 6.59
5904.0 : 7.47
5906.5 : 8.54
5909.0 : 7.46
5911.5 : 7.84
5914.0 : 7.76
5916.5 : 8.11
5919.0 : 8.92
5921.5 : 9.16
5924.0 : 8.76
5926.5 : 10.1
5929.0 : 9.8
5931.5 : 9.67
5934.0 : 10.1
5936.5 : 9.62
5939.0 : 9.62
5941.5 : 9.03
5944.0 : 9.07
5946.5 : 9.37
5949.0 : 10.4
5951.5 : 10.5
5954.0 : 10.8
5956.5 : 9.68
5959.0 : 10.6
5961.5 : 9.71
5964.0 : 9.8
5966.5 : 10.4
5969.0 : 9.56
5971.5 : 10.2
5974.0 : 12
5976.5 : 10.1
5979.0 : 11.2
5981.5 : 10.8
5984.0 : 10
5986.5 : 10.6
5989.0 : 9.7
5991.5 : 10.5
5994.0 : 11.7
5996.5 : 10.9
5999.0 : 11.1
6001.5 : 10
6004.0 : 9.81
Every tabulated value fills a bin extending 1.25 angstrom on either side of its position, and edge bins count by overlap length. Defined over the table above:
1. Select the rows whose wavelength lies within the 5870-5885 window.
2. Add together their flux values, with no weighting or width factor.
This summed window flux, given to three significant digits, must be 56.9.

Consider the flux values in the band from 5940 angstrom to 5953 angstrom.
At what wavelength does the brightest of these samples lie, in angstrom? 5951.5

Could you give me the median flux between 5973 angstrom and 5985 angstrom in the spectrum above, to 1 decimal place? 10.8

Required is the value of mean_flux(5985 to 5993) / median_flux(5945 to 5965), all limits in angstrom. 1.02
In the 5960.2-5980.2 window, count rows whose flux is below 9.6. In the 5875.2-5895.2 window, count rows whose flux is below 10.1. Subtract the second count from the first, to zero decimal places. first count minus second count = -7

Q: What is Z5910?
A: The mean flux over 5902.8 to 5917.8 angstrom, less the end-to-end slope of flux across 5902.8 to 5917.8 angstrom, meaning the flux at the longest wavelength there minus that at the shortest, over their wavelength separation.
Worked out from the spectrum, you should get 7.8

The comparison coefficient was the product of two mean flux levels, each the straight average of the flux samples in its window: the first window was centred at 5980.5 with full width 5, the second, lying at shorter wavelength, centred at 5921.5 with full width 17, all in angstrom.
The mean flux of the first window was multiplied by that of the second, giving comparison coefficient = 98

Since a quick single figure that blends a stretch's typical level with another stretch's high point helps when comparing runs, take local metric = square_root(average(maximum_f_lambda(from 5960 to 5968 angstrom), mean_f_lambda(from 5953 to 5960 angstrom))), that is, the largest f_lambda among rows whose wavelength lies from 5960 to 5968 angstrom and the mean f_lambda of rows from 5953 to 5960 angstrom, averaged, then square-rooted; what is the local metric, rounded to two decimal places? 3.22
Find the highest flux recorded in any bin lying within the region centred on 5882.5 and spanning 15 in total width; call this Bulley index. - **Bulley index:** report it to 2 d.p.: 9.91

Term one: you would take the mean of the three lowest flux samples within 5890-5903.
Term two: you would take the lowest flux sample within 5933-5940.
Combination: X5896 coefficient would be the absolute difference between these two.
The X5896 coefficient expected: 2.7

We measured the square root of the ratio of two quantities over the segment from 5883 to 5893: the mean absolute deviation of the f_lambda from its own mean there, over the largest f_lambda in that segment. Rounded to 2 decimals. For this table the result 0.20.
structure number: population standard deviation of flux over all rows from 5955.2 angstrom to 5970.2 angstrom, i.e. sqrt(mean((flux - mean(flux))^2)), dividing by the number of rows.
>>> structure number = 0.39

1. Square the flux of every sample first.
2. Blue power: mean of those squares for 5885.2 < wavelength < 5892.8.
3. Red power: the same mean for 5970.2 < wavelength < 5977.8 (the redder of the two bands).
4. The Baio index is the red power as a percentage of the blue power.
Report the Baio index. 135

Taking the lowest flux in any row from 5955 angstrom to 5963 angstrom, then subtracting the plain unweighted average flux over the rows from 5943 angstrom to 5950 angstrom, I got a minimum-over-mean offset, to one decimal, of 0.1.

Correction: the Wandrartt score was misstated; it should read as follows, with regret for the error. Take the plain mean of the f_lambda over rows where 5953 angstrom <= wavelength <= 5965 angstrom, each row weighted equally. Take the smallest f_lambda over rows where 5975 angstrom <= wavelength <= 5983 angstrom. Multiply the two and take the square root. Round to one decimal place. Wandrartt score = 10.1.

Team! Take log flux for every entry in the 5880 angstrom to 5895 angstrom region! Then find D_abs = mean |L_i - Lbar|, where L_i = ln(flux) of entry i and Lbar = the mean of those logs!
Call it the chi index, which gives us 0.049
